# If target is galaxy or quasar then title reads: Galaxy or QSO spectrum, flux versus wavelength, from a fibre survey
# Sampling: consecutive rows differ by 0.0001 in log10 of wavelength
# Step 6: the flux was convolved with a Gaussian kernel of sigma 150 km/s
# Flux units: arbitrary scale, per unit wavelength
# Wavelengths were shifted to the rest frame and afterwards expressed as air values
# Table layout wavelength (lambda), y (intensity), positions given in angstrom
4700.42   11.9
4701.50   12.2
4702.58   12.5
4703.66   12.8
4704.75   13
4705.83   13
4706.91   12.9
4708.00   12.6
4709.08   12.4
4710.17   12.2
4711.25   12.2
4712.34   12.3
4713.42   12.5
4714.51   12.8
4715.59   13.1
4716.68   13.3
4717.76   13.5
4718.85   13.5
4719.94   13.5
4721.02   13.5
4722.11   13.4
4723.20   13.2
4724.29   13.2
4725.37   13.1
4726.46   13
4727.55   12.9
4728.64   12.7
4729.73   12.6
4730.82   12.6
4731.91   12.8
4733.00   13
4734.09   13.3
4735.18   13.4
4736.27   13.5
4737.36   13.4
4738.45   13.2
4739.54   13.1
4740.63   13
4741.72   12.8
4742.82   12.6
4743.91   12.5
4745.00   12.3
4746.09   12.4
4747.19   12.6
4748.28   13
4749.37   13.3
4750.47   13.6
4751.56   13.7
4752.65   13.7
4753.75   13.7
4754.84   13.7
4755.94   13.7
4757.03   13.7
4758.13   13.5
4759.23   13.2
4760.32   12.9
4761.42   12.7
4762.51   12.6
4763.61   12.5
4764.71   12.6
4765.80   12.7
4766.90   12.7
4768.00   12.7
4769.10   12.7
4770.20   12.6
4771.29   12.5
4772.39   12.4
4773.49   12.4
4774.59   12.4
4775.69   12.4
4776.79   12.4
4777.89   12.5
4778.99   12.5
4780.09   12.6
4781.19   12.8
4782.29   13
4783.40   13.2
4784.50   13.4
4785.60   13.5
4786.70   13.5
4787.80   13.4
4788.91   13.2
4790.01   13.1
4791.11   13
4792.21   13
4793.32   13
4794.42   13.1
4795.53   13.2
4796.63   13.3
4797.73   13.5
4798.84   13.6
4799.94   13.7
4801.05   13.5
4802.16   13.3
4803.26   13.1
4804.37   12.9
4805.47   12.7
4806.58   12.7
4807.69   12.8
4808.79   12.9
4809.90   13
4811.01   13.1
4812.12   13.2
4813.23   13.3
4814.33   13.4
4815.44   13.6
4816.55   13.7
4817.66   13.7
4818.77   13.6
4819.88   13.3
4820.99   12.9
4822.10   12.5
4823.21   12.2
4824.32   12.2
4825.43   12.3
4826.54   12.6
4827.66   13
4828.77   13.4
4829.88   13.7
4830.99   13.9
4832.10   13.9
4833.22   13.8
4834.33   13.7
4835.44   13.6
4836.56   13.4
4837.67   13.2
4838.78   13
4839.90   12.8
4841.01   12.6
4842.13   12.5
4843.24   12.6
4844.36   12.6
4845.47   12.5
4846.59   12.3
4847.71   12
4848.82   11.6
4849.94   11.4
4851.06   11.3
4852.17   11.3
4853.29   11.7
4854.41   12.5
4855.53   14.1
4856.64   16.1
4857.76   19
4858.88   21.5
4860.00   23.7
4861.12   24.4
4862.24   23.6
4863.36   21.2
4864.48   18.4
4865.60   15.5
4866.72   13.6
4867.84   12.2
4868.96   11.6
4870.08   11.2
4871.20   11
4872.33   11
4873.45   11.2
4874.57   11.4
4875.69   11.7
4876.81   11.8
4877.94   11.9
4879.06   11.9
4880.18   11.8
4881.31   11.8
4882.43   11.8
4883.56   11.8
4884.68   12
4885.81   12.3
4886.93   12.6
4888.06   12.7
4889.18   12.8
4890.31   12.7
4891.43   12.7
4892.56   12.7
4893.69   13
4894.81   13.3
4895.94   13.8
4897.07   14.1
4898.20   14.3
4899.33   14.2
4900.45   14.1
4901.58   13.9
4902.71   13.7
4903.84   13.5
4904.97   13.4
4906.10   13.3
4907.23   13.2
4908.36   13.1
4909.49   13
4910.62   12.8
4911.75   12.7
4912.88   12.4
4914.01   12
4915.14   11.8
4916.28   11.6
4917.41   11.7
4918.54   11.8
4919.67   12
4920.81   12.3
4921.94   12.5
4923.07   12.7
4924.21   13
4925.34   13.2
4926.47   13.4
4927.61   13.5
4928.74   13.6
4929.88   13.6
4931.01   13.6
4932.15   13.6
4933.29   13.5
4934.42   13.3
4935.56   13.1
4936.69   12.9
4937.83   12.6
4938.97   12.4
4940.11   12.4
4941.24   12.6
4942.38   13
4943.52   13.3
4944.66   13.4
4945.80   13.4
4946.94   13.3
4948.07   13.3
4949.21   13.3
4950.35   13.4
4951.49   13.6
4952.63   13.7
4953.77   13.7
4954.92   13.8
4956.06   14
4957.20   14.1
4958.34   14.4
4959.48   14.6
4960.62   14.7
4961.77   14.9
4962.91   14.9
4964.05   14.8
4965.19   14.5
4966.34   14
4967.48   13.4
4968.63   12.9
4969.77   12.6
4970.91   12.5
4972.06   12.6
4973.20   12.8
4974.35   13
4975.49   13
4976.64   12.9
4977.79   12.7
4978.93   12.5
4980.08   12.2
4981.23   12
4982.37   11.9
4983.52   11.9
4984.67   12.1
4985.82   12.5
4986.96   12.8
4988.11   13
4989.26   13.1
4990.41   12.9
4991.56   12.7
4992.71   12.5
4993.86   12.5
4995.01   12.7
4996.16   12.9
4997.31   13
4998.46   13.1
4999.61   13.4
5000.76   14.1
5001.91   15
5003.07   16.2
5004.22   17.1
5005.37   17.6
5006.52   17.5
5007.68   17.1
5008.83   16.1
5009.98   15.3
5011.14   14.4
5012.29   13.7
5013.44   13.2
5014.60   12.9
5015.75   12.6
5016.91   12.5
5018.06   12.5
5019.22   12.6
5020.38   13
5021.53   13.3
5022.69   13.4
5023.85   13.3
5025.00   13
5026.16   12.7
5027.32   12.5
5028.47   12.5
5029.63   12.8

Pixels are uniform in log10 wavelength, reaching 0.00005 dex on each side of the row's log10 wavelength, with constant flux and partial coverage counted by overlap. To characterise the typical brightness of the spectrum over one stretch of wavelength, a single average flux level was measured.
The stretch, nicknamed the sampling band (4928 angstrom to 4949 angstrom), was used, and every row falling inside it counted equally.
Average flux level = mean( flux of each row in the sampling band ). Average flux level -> 13.2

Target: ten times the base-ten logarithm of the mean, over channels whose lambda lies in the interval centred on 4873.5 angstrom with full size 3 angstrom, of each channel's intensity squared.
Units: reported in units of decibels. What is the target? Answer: 21.0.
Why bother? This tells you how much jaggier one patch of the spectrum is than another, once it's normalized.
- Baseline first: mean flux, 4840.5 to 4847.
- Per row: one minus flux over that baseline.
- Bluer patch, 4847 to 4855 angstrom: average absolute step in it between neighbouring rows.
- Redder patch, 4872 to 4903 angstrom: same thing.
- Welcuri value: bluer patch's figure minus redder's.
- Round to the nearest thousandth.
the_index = 0.013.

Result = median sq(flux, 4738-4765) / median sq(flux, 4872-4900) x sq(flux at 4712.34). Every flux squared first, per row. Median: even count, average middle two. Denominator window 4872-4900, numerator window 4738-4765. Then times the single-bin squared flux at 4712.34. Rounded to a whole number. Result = 169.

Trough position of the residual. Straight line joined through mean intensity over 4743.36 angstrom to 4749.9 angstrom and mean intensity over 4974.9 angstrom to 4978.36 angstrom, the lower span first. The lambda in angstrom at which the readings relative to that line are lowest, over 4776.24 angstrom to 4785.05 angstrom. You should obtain 4776.79 angstrom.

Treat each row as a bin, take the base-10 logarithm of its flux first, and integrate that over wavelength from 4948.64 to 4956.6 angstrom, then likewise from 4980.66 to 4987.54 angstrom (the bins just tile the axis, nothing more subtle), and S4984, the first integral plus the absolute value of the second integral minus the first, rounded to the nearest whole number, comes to 11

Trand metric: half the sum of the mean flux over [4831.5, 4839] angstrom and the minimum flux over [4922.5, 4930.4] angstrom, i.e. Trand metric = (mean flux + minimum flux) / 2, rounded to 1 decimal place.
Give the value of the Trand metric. 13.1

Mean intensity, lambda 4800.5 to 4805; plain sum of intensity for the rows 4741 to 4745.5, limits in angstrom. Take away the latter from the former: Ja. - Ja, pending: -37.0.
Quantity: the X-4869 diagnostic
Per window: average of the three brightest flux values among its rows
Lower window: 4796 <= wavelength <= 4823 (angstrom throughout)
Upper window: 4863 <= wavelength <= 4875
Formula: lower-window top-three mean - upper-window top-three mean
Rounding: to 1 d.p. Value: -4.7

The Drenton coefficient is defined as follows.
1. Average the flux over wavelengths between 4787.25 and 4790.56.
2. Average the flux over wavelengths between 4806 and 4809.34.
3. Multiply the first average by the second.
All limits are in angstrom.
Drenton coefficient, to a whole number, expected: 169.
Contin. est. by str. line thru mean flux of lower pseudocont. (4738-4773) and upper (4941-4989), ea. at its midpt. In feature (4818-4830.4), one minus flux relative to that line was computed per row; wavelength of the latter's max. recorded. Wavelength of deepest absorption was 4824.32 angstrom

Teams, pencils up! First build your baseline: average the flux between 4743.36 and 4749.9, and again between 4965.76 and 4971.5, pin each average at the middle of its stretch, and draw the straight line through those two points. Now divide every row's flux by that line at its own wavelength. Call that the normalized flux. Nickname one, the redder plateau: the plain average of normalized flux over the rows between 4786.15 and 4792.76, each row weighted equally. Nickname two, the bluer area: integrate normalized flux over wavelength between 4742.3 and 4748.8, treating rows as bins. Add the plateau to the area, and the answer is 7.5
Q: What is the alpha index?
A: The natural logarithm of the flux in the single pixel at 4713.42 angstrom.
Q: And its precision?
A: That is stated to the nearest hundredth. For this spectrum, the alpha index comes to 2.53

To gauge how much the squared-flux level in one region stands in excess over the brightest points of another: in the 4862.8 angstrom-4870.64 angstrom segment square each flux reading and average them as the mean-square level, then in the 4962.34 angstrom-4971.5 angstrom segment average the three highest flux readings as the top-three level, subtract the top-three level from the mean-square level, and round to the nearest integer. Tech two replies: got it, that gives 217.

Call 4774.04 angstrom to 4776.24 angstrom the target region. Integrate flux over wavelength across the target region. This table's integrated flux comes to 27.3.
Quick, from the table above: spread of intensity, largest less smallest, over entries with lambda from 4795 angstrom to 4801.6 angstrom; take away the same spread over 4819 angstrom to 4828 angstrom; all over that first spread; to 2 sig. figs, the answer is -1.2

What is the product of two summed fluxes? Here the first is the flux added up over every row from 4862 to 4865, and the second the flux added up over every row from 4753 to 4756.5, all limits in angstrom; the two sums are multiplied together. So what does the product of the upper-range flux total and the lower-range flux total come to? 2598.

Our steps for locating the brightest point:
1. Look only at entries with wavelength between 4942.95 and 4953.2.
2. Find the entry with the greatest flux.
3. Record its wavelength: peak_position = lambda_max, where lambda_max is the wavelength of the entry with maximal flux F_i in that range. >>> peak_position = 4952.63 angstrom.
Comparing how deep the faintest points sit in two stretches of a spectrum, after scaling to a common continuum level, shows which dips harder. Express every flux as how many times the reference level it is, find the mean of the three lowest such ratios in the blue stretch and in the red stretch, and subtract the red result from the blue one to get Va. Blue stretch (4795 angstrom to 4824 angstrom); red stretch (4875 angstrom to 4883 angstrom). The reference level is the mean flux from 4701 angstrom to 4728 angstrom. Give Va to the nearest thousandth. 0.054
